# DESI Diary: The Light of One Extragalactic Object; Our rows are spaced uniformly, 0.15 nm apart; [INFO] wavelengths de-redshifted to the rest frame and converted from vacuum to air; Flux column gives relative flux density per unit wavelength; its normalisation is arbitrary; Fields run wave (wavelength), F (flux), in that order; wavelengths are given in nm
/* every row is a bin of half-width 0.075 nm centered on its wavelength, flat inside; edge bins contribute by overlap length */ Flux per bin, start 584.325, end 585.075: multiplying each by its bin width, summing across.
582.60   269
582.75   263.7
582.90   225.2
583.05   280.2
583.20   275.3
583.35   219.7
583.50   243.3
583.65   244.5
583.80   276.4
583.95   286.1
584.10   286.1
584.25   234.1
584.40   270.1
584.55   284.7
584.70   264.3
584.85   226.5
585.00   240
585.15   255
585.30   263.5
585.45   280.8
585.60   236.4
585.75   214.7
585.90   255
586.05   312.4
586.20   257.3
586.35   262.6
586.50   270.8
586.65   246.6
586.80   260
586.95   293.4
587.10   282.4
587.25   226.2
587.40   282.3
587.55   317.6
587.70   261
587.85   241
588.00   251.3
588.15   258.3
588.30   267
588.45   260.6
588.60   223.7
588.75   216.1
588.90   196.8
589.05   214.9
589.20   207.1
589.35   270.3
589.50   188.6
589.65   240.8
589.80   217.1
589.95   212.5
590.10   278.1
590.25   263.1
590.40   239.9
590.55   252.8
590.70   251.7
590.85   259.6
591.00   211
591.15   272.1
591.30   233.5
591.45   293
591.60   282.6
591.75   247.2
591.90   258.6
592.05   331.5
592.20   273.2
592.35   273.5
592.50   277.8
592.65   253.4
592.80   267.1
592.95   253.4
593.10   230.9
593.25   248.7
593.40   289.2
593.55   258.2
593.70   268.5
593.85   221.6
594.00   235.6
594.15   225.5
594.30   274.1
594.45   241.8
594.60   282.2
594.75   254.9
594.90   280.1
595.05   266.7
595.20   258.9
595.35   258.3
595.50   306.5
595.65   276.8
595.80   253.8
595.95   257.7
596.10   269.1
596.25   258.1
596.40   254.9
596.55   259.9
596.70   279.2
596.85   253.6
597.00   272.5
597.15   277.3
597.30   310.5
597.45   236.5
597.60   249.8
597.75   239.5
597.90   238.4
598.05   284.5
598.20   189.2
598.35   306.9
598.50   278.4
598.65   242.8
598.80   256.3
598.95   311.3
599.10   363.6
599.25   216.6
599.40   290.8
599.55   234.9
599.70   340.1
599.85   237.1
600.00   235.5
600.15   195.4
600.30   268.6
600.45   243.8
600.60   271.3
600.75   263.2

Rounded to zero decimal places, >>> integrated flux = 193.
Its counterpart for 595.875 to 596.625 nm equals 195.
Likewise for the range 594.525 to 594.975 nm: 123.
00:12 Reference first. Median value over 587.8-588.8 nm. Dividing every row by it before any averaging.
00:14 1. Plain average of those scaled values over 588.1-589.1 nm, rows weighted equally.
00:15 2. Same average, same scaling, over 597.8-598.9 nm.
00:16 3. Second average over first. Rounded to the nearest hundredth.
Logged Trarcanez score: 1.10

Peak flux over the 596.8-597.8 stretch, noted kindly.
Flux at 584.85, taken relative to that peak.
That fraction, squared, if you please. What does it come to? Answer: 0.53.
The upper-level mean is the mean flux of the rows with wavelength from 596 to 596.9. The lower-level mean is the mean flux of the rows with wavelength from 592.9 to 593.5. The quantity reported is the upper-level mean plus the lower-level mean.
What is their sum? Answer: 518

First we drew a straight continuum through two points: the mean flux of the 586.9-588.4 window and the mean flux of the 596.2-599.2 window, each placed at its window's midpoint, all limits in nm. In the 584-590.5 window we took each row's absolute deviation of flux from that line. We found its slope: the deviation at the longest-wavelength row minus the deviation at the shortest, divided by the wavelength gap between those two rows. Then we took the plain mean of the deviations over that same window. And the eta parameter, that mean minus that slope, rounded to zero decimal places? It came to 24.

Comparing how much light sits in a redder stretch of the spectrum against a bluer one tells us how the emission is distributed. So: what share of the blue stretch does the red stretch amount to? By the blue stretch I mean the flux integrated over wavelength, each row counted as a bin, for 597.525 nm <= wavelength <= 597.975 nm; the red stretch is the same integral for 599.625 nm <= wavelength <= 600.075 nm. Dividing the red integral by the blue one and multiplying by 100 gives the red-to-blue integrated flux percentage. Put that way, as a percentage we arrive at 112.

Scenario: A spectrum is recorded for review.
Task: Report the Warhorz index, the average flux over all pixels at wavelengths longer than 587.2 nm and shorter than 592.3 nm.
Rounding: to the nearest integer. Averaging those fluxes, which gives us 250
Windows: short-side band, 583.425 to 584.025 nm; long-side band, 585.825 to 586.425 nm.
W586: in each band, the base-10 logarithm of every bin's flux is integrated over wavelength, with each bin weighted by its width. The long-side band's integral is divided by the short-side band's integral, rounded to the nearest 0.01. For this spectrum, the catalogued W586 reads 1.01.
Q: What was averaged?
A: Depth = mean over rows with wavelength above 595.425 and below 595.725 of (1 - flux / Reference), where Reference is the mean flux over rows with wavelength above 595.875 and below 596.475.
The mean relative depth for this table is -0.12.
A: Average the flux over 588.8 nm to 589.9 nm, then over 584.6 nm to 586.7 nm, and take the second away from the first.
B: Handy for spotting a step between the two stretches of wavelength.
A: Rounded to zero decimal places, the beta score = -37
